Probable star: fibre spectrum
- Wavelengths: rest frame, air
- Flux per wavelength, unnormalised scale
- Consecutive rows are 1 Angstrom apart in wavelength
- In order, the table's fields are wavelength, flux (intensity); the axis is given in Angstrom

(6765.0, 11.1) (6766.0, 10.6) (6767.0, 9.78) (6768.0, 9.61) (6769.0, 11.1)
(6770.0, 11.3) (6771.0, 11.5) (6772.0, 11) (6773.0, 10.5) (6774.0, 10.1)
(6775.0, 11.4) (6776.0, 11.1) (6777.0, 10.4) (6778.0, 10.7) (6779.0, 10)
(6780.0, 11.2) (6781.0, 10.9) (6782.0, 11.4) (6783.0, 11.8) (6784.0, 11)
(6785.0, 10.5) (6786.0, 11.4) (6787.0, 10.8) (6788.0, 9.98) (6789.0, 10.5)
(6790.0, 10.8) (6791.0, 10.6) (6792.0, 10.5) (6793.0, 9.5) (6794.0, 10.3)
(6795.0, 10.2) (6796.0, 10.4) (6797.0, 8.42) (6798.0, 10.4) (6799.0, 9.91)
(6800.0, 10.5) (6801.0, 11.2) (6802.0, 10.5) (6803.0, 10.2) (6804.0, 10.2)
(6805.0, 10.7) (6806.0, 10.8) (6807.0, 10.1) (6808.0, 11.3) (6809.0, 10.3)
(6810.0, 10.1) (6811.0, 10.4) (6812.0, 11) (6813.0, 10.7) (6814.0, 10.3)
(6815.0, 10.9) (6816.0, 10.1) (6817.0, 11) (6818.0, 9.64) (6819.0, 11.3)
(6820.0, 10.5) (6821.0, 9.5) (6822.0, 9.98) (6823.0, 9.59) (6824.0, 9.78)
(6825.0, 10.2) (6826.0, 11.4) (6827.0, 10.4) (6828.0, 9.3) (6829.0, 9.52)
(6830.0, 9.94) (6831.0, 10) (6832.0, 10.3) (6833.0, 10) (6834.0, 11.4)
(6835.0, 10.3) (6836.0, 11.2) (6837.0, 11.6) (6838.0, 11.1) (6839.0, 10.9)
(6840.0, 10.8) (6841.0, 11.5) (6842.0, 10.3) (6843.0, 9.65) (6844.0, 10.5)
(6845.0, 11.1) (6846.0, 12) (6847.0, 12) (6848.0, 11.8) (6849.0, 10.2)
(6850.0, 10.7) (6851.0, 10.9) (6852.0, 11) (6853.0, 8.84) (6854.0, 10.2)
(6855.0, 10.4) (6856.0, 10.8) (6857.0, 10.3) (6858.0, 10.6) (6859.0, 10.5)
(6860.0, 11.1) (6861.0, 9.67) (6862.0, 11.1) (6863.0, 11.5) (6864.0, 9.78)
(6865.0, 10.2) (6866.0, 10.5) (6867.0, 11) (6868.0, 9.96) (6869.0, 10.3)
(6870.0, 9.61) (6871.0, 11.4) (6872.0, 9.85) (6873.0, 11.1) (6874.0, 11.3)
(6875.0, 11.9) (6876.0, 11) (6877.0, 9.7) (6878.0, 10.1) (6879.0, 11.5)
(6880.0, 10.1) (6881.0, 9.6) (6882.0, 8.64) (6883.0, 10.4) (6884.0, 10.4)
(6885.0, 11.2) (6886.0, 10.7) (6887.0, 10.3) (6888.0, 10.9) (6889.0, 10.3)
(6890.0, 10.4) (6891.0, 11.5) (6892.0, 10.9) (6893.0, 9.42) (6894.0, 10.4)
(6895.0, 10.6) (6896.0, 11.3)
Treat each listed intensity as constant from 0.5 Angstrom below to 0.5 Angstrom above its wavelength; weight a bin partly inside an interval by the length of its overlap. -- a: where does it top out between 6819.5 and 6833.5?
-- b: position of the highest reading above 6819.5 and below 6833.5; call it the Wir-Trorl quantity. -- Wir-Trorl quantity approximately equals 6826.0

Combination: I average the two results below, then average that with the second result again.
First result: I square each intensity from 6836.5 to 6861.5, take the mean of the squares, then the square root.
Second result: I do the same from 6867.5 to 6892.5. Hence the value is 10.6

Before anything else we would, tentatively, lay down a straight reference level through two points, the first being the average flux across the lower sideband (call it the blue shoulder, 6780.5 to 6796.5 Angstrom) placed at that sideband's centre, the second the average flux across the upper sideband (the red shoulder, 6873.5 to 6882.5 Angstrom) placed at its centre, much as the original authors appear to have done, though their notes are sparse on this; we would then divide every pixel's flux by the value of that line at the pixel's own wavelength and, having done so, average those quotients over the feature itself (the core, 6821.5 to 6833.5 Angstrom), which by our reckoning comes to 0.95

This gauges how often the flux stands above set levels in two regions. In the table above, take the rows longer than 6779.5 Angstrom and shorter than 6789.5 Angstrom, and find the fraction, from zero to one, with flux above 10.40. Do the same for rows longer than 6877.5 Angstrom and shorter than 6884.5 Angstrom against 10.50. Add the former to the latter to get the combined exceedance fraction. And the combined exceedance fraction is 1.04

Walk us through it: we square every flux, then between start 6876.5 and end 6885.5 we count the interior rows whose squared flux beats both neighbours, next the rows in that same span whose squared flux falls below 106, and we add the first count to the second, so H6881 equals 6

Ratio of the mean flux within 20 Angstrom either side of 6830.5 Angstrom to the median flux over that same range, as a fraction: 1.01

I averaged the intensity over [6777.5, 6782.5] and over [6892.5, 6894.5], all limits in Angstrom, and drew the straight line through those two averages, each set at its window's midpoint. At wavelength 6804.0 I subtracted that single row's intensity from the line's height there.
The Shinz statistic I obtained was 0.4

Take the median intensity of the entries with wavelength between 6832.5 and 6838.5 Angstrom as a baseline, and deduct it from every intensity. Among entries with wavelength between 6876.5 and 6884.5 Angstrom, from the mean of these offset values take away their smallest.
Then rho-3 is 1.4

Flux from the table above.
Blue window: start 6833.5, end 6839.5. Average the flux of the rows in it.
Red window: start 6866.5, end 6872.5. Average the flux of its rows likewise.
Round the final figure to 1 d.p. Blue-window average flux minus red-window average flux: 0.7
